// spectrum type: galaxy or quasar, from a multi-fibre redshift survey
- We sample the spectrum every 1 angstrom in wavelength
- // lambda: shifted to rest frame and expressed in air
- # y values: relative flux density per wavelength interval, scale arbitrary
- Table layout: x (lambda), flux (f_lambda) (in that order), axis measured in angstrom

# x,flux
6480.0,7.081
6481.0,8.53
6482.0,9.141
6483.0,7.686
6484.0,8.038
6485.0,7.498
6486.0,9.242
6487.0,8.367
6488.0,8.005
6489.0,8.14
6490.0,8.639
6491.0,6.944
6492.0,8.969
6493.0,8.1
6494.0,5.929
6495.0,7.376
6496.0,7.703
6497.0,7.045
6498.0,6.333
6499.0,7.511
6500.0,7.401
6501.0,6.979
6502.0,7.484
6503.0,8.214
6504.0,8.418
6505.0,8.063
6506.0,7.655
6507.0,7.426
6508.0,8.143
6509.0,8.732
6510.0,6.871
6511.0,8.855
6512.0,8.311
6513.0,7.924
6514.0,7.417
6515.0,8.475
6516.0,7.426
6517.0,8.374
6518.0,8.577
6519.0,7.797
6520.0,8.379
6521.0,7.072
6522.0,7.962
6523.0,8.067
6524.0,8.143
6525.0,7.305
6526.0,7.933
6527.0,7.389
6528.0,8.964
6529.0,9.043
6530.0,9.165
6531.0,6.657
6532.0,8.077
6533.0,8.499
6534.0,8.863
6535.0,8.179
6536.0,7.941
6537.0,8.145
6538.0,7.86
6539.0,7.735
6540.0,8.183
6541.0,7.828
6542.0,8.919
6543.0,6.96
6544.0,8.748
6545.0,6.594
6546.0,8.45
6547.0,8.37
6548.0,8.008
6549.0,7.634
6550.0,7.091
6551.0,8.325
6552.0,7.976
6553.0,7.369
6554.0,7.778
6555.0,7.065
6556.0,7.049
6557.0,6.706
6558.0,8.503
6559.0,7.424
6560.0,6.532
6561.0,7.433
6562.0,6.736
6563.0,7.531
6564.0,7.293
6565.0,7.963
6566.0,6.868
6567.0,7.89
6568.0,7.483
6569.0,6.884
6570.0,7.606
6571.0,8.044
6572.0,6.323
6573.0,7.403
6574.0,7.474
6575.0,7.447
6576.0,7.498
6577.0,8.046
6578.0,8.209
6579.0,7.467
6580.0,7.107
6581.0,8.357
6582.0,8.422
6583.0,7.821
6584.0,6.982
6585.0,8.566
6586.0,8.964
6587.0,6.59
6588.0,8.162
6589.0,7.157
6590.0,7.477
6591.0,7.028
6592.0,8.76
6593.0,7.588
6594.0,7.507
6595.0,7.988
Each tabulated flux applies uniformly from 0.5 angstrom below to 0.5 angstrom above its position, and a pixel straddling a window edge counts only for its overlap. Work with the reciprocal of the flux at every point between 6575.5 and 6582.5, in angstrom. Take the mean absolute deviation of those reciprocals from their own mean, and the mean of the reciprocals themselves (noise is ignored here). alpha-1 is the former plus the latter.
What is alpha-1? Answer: 0.135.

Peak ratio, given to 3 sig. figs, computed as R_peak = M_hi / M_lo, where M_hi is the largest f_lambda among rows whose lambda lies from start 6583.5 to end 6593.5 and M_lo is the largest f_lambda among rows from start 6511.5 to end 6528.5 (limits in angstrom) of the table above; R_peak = 1.00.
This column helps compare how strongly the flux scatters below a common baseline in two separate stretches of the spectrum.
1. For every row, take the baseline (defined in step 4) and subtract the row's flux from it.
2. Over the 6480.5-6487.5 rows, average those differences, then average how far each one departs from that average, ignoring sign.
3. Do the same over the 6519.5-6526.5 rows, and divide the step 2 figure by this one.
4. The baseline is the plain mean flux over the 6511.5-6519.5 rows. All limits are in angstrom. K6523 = 1.4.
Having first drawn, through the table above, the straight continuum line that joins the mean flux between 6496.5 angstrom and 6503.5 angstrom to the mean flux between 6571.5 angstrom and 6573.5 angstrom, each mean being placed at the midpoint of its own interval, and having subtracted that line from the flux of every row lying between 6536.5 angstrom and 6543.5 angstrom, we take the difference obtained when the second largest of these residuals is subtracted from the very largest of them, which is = 0.75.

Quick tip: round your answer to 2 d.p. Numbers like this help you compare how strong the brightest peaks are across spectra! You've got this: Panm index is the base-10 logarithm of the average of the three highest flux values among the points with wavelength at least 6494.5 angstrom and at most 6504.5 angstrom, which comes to 0.91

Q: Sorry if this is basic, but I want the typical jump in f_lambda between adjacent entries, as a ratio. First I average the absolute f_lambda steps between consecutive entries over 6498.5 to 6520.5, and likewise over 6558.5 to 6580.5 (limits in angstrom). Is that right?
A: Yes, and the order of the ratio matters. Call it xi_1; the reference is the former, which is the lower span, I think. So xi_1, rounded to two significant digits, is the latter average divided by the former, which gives 0.93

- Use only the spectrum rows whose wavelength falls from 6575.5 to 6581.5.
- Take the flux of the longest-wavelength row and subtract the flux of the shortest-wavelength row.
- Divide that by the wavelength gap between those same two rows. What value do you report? 0.17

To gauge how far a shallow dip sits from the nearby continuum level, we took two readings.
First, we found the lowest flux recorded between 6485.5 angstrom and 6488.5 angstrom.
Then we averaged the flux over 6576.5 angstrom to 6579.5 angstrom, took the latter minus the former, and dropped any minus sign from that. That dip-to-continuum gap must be 0.1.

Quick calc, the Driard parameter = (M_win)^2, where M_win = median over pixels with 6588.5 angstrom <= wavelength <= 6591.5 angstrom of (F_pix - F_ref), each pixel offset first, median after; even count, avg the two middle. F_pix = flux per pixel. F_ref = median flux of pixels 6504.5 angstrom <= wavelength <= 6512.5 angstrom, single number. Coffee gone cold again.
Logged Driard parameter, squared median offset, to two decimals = 0.89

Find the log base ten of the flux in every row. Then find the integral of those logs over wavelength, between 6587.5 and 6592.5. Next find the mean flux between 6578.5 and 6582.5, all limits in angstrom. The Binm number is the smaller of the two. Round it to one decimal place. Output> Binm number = 4.4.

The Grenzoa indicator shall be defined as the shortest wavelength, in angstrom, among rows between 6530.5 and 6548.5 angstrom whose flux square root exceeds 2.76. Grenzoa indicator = 6532.0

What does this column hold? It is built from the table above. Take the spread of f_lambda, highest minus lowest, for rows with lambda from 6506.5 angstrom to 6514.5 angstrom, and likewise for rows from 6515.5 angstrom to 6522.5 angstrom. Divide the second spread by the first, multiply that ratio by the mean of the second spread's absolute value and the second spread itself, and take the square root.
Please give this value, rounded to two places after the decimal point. 1.07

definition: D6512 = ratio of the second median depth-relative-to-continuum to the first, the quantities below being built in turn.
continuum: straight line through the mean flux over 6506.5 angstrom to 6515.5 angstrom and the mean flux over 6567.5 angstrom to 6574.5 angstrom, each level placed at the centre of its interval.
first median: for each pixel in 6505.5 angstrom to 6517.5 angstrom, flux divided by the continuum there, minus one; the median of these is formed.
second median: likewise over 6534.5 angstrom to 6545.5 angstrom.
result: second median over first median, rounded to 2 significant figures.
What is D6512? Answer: 22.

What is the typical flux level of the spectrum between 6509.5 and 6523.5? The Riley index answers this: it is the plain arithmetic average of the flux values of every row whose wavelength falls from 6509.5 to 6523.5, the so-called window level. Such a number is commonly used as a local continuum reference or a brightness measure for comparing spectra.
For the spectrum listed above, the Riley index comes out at 7.96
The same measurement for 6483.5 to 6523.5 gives 7.85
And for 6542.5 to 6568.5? 7.53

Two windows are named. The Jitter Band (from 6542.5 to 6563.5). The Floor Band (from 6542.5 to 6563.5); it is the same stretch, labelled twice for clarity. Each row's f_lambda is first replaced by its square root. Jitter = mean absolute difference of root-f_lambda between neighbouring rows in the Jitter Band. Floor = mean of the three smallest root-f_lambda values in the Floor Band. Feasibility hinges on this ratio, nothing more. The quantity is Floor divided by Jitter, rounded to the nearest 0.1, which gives 16.6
